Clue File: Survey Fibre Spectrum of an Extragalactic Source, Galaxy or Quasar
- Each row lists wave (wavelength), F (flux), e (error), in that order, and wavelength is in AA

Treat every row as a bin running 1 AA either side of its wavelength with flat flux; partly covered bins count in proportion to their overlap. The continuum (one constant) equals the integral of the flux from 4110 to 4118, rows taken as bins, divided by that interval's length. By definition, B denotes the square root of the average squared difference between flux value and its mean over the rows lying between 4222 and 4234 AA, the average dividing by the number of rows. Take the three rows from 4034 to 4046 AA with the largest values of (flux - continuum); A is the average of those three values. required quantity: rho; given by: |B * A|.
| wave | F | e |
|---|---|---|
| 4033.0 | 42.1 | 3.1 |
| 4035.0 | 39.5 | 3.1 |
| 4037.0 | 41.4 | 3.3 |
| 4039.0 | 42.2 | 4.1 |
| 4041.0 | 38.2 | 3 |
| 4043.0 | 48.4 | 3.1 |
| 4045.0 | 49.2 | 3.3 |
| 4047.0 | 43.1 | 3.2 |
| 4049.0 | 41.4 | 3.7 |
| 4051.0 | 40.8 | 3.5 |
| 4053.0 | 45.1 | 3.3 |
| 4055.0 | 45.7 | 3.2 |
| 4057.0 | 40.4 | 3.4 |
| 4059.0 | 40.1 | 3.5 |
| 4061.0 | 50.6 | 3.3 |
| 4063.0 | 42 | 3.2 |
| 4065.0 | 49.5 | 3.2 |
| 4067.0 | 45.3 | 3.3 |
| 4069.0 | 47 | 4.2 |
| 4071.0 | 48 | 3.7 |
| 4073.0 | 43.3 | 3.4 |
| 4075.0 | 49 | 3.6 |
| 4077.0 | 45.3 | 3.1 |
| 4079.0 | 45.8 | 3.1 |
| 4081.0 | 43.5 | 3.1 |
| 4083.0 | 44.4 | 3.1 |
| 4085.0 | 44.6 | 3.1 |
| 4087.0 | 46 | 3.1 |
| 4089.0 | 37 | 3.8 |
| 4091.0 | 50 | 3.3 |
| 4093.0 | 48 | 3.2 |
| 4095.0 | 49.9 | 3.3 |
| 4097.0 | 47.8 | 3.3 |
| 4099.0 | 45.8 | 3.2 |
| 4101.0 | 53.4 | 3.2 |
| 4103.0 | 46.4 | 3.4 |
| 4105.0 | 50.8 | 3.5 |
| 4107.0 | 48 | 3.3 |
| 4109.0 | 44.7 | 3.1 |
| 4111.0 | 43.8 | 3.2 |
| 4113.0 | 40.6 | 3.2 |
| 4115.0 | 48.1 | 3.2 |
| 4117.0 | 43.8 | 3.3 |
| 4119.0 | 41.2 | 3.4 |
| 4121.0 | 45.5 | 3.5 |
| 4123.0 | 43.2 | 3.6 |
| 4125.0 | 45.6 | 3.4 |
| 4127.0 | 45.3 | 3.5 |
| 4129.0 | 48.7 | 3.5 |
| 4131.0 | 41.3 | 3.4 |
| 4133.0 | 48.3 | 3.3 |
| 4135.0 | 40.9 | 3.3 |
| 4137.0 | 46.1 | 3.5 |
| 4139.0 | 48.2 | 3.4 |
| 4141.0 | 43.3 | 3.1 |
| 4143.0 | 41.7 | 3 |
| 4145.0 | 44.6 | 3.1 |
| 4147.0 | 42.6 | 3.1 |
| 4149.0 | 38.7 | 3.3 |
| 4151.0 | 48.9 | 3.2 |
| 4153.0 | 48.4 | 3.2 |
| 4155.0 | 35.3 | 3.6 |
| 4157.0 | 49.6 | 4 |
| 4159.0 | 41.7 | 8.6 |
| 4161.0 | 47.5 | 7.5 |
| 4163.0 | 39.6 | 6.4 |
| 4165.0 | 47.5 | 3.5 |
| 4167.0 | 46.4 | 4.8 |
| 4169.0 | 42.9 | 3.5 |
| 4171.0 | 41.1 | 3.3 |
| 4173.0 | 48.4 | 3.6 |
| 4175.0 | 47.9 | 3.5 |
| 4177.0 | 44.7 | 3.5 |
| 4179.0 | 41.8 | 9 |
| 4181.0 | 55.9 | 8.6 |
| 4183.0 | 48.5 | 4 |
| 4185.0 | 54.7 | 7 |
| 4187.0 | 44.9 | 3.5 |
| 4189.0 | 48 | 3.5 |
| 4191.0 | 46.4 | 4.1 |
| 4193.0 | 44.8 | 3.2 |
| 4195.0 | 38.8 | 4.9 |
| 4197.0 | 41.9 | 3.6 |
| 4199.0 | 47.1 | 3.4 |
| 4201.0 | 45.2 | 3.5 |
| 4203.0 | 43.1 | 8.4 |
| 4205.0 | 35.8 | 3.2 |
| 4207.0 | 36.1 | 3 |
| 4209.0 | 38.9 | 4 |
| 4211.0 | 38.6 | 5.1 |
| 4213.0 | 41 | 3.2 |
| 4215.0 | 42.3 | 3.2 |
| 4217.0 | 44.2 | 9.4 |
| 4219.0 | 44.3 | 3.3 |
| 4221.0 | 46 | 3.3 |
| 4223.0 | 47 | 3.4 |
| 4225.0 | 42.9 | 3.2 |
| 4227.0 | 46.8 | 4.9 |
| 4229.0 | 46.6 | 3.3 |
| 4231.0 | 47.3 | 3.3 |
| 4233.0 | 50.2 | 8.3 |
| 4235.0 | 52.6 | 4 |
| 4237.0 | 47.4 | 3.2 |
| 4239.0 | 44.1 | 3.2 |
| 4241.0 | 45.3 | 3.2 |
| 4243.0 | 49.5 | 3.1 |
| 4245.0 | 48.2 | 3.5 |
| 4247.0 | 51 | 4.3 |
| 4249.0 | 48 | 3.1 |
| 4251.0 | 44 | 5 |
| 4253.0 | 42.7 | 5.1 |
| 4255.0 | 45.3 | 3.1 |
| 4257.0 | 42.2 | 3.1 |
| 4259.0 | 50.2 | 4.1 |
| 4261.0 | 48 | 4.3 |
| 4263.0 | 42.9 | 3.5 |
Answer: 5.4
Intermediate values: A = 2.5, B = 2.13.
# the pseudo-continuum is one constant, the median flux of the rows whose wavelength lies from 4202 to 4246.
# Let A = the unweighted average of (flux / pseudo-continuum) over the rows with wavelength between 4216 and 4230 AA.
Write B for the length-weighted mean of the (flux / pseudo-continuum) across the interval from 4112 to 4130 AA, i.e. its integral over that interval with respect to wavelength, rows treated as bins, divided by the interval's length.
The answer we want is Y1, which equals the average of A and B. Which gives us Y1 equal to 1.005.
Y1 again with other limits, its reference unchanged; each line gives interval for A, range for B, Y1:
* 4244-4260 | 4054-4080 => 1.027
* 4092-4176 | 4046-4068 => 0.996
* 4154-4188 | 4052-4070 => 1.014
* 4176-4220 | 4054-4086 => 0.996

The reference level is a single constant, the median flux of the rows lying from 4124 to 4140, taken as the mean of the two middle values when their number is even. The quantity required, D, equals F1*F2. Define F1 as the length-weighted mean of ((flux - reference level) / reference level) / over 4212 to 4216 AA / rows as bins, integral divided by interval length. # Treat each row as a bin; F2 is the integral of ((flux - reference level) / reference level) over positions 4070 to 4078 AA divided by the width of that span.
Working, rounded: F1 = -0.092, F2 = 0.012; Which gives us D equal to -0.0011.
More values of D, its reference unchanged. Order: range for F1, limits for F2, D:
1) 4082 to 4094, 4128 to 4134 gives -0.0001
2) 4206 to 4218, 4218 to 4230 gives 0.0007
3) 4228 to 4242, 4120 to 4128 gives -0.0008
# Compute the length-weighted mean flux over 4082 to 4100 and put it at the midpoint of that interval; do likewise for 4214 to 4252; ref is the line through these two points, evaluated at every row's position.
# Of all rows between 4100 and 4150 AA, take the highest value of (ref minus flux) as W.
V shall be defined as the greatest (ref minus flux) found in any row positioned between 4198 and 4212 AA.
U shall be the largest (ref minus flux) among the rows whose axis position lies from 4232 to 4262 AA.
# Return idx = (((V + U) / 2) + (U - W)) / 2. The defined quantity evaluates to 2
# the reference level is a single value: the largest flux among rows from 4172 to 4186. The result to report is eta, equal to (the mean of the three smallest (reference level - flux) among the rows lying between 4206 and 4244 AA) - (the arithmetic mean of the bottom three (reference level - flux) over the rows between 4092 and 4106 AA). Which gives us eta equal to 0.6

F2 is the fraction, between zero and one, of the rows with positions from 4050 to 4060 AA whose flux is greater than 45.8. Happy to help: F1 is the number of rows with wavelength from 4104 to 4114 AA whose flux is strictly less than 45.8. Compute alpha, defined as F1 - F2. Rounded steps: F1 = 3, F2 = 0.0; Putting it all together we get 3.0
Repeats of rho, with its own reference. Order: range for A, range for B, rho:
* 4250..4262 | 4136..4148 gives 8.3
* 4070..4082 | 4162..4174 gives 11.7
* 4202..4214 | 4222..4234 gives 6.5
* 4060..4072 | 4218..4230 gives 7.9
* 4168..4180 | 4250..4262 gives 8.4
